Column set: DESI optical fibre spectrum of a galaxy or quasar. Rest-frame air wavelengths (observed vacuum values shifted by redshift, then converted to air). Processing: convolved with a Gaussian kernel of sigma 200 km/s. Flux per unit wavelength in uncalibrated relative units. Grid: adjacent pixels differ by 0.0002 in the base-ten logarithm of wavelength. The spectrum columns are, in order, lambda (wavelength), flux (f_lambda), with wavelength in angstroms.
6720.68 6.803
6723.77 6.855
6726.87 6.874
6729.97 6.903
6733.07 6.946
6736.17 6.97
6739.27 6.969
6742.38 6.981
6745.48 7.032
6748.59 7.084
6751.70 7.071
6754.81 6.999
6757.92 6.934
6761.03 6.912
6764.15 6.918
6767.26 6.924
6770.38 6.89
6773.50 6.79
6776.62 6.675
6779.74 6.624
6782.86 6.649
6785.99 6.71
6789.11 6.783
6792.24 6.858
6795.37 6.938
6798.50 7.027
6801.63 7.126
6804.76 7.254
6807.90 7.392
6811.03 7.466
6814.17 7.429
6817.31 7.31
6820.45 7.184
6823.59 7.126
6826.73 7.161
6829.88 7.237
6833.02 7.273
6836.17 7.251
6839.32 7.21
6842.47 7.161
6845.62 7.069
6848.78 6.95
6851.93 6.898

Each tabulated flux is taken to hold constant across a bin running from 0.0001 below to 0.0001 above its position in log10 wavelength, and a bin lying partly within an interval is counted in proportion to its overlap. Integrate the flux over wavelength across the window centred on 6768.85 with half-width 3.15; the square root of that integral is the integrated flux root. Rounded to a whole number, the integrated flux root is 7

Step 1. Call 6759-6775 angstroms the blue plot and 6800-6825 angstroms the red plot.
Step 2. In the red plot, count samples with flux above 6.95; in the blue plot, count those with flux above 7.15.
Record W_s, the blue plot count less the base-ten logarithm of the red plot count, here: -0.90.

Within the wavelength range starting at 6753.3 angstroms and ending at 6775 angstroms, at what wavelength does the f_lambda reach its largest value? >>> 6754.81 angstroms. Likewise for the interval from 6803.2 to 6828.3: 6811.03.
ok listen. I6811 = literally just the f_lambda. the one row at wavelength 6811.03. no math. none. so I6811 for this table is 7.466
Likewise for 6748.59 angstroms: 7.084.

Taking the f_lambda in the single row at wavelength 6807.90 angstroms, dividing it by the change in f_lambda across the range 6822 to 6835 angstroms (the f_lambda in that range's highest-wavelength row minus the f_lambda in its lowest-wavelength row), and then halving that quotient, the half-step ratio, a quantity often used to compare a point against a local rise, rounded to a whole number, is 25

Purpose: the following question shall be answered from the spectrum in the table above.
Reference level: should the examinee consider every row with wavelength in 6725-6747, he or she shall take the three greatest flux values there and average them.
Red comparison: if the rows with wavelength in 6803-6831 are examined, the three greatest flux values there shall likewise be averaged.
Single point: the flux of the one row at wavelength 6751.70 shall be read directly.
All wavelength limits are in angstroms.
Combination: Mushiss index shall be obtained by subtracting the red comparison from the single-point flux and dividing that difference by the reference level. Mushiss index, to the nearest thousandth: -0.051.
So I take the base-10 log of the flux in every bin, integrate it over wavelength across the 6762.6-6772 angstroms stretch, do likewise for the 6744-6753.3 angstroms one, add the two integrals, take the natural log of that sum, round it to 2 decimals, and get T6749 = 2.76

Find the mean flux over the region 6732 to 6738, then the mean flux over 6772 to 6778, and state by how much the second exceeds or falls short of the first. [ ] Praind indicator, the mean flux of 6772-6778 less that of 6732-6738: -0.23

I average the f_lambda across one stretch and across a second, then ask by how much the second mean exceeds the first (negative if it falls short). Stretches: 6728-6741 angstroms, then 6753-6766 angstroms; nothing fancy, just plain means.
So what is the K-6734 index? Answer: 0.0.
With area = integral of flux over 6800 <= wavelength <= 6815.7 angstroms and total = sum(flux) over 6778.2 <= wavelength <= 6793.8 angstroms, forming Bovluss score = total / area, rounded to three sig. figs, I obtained 0.292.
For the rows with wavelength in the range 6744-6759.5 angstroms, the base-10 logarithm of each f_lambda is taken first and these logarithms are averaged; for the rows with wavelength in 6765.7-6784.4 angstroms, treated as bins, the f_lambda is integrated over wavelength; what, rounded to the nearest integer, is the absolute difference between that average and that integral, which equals 126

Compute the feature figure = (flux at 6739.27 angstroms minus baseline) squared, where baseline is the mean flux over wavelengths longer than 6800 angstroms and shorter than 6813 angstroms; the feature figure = 0.12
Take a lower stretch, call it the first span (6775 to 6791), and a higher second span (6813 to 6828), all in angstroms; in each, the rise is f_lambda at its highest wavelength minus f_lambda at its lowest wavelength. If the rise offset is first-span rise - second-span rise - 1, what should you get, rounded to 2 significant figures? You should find -0.62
